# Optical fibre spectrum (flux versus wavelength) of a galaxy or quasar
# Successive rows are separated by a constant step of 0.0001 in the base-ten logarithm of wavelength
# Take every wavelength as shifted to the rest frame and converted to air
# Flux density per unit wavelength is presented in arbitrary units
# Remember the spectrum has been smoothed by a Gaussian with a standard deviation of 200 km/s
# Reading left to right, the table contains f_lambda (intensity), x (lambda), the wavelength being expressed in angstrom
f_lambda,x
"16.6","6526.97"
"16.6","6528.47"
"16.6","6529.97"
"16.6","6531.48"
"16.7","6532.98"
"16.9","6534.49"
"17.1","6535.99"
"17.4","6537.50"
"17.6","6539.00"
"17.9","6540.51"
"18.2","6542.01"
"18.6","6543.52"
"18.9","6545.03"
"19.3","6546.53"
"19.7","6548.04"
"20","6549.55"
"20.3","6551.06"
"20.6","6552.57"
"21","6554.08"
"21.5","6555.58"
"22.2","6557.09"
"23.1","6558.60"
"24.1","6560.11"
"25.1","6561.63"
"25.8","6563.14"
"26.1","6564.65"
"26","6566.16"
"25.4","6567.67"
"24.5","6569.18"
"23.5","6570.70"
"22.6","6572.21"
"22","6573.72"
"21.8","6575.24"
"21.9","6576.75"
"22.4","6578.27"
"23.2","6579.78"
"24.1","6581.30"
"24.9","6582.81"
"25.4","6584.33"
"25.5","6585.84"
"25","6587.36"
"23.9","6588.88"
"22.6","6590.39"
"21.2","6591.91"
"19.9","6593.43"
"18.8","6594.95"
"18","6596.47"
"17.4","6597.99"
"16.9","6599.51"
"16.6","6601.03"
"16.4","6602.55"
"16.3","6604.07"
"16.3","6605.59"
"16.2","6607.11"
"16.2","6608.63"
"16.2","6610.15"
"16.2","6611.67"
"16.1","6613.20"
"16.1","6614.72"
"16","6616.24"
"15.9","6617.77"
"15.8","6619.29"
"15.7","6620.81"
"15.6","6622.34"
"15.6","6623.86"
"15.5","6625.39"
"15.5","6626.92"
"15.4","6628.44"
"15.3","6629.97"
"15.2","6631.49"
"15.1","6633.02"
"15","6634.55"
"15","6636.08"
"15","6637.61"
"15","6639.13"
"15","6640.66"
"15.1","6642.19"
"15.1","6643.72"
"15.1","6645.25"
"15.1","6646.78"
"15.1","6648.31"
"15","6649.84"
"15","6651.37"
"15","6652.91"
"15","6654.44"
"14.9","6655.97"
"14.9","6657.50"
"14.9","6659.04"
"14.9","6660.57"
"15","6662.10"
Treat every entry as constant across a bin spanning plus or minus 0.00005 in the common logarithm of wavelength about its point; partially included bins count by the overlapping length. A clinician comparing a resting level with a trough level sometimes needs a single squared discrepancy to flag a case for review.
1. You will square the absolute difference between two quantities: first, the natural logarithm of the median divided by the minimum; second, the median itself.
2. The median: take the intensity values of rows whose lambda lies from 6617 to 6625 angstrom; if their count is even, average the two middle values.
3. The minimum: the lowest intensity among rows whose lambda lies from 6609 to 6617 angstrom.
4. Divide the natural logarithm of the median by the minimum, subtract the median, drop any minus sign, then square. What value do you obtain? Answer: 241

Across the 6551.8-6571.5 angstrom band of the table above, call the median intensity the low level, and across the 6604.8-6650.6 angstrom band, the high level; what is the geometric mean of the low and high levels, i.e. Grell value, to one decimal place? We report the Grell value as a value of 19.3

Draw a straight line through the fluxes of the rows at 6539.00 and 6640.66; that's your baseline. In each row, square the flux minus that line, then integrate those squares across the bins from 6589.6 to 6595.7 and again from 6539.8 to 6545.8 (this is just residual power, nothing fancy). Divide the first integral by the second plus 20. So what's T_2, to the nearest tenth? 5.0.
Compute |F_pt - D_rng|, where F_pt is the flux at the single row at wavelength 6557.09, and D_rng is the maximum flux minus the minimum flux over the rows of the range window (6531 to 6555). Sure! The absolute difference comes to 18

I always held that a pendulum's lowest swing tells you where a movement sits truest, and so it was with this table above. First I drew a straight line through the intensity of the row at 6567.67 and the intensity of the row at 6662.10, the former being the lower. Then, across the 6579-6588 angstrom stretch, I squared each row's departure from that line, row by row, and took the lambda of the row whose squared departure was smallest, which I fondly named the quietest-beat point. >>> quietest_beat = 6581.30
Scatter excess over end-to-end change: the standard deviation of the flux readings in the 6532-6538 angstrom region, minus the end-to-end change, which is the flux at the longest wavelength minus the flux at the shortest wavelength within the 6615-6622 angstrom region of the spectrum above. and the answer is 0.6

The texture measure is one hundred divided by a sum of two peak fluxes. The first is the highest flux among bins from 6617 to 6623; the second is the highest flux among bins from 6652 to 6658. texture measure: 3.2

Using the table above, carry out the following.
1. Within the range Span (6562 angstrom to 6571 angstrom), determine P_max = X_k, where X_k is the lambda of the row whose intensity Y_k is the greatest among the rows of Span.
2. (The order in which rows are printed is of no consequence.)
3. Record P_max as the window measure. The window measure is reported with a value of 6564.65 angstrom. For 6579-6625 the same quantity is 6585.84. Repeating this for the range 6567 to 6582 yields 6567.67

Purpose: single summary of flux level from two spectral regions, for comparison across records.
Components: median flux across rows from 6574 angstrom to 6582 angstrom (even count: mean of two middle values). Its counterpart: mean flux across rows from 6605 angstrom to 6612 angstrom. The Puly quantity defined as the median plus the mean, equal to 38.6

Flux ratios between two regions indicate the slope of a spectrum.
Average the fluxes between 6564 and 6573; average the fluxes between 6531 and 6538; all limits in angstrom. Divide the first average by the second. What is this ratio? 1.46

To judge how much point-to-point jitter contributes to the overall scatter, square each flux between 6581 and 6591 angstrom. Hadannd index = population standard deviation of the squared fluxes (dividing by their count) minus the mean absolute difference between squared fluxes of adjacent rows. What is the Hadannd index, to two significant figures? 11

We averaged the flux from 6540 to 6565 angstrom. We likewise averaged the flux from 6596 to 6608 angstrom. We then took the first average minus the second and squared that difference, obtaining 21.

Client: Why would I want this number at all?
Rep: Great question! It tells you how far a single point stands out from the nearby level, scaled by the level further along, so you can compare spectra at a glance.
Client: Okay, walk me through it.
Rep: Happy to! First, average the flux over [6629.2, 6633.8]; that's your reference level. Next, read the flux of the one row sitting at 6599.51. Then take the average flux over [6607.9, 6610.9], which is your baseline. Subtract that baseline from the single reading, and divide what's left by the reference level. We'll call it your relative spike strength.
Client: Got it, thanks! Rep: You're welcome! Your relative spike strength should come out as 0.05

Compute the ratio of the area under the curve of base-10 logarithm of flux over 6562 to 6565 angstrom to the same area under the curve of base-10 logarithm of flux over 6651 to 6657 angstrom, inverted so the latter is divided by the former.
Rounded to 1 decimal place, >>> 1.7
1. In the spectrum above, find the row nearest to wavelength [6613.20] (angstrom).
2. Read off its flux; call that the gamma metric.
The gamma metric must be 16.1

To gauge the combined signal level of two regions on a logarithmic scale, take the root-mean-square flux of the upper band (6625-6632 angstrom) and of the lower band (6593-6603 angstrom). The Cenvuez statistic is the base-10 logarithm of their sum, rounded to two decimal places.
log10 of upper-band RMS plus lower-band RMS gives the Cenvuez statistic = 1.52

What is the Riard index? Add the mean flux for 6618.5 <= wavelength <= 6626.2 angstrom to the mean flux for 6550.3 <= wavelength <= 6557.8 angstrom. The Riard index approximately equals 36.8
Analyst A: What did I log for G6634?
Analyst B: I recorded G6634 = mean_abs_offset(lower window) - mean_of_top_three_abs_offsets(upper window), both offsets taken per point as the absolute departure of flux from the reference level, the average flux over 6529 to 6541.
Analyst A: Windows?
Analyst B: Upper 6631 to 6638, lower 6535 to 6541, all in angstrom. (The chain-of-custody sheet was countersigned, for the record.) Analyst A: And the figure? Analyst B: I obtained -1.7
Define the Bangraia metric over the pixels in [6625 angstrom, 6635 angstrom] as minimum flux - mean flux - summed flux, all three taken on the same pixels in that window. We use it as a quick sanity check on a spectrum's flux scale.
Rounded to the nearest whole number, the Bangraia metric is -107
